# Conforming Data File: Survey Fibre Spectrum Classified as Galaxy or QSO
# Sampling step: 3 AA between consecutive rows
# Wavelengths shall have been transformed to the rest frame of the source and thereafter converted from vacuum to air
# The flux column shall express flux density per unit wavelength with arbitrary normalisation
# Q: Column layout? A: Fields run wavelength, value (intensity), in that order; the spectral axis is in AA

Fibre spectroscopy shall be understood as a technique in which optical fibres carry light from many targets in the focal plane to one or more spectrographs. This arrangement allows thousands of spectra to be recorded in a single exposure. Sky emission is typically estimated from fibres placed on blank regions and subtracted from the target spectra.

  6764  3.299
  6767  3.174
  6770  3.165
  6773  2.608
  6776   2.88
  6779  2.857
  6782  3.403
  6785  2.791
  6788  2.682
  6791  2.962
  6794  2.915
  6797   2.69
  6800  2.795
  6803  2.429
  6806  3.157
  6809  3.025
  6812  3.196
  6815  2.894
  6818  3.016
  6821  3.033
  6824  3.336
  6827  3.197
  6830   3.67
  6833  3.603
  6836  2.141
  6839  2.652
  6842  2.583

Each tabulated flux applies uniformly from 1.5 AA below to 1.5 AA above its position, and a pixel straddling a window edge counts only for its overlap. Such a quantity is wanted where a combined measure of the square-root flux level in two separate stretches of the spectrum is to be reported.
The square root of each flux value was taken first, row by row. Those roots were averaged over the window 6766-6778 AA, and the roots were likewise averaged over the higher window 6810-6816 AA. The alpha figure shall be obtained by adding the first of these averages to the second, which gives 3.46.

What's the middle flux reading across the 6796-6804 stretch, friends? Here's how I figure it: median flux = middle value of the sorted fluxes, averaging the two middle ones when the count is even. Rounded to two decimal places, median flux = 2.69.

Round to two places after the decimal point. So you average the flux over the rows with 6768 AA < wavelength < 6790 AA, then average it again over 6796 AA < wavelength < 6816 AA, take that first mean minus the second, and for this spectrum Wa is 0.03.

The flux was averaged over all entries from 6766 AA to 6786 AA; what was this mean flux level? 2.98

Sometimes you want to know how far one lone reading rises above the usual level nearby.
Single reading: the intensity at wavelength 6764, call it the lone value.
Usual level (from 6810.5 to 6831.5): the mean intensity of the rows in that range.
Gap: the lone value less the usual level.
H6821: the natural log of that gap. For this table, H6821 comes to -2.2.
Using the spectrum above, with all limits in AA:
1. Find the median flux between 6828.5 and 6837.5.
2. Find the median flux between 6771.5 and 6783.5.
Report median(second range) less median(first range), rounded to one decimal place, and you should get -0.7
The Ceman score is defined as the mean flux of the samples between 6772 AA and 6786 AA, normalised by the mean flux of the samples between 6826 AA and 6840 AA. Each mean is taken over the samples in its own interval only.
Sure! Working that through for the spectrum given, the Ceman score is 0.95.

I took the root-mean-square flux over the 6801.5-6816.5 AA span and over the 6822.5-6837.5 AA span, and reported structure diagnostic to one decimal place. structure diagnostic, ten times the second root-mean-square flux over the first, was 11.0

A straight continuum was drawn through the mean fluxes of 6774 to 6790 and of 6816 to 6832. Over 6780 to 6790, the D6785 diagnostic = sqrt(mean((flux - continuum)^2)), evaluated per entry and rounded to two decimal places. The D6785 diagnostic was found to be 0.34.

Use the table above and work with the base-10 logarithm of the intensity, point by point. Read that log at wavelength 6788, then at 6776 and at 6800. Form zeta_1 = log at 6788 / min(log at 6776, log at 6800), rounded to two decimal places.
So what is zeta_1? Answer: 0.96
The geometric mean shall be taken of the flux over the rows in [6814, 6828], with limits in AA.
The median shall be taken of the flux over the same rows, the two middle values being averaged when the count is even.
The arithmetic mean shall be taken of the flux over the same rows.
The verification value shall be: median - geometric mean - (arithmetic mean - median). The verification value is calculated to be -0.12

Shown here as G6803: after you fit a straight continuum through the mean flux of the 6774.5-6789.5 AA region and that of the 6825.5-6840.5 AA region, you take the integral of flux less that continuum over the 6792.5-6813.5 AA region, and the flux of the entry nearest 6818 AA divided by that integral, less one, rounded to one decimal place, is -2.6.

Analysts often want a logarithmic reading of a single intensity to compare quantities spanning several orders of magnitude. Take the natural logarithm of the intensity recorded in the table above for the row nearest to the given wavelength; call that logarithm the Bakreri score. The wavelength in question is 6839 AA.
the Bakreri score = 0.98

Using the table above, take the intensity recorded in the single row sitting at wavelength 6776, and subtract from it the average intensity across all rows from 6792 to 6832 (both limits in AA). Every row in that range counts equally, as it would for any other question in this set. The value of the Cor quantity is -0.15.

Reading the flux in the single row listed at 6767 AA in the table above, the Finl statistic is 3.174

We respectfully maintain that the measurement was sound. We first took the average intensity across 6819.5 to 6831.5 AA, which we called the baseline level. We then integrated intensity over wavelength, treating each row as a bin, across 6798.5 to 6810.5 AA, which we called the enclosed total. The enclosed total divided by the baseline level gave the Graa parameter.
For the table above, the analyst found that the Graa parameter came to 10.3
